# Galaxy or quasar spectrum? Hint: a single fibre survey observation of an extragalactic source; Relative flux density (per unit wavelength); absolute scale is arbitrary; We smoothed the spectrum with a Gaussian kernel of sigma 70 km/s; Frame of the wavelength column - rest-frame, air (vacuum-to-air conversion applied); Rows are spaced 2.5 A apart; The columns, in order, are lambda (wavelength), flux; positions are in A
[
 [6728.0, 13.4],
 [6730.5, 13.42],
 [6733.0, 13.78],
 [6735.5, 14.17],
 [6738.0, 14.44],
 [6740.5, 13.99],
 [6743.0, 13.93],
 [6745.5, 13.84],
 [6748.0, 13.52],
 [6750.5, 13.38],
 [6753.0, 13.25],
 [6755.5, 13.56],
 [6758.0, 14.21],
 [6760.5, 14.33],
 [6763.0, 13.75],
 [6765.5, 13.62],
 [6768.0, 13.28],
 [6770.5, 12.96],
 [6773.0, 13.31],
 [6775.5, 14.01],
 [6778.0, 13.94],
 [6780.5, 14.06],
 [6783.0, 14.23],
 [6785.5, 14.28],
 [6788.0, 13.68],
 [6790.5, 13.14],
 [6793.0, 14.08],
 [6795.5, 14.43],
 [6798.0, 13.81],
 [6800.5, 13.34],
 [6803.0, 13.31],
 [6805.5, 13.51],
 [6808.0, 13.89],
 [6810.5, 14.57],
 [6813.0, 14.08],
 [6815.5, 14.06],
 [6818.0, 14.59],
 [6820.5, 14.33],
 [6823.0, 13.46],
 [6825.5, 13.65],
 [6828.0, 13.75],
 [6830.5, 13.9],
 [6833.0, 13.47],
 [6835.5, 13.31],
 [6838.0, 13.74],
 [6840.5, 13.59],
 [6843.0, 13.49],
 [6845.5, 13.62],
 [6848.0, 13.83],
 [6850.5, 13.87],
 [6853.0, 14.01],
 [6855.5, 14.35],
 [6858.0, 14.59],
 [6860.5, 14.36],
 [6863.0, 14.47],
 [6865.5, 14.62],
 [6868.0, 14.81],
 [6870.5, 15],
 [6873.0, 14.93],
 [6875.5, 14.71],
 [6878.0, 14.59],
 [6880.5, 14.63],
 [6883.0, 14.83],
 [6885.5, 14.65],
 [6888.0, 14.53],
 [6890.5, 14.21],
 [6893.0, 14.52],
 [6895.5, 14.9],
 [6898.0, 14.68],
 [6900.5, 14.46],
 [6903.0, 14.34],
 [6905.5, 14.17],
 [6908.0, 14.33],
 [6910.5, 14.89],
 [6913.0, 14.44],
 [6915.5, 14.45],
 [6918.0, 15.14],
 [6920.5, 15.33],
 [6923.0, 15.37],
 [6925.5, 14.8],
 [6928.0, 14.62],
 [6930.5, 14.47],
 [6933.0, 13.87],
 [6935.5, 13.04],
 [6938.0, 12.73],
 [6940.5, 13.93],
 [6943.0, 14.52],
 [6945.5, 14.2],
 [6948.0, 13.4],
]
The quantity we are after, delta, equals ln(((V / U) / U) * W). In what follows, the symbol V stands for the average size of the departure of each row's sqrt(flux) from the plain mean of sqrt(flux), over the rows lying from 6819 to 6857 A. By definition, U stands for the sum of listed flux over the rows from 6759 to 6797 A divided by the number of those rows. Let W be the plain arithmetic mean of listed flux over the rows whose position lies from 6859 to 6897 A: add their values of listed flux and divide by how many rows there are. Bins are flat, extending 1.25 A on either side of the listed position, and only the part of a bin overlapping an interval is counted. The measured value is -6.0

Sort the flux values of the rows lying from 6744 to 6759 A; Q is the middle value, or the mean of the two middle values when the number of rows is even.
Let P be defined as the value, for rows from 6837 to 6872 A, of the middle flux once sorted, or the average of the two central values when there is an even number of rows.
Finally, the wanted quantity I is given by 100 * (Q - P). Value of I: -64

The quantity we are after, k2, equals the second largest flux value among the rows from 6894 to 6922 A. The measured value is 15.14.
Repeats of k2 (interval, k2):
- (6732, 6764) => 14.33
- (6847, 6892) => 14.93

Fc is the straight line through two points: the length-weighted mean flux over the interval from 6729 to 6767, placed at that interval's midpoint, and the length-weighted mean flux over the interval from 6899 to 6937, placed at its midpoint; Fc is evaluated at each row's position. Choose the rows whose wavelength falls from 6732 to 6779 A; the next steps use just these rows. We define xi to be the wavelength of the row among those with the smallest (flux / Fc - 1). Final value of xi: 6770.5 A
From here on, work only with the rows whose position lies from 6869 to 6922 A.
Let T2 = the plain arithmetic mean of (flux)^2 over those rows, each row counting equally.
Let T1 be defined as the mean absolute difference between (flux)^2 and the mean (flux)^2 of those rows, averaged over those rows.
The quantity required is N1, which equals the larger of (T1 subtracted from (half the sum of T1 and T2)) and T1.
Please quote 104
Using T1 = 7.1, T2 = 215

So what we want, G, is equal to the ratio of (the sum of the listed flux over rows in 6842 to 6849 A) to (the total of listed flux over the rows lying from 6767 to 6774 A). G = 1.04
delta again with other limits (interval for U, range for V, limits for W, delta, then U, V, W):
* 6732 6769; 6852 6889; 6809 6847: -6.4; 13.8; 0.023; 13.84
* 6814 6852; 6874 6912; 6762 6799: -6.3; 13.8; 0.024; 13.77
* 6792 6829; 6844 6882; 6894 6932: -5.7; 13.9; 0.044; 14.69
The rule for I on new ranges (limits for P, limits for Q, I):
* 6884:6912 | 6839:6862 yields -65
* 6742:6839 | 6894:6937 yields 72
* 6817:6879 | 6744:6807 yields -33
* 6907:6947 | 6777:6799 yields -40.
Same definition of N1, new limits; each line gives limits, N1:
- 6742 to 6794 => 90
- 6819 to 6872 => 92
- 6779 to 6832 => 92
